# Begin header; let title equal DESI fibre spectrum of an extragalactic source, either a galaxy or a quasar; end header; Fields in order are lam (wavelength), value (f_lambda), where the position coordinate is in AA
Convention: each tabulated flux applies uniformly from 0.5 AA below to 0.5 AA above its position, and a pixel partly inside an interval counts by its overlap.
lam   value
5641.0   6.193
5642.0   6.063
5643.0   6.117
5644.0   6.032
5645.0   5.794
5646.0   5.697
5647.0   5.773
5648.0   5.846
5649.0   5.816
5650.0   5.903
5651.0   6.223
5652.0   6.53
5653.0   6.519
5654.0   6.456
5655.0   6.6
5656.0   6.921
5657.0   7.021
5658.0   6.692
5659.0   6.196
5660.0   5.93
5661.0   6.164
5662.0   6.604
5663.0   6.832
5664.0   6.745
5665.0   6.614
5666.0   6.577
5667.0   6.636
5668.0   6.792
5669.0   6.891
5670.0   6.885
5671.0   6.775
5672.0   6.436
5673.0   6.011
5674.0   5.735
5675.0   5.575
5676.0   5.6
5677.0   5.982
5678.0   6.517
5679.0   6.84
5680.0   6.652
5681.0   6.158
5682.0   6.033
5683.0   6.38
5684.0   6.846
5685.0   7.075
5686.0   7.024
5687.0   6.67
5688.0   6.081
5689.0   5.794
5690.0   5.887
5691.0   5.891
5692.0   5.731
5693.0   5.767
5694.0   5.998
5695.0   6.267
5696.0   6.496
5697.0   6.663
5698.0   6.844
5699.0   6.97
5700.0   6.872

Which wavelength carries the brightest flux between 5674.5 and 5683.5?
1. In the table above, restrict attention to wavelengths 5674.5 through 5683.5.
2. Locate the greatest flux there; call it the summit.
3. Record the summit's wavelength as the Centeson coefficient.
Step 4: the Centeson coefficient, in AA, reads 5679.0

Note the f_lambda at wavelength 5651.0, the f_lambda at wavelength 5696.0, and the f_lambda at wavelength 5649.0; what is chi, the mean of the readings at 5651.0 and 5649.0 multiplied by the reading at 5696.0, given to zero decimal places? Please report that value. 39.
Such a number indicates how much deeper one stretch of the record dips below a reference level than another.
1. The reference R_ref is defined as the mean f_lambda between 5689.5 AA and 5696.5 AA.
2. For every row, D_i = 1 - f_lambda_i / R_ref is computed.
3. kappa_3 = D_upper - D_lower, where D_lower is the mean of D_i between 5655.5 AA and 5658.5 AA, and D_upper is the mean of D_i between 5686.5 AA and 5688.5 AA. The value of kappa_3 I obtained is 0.08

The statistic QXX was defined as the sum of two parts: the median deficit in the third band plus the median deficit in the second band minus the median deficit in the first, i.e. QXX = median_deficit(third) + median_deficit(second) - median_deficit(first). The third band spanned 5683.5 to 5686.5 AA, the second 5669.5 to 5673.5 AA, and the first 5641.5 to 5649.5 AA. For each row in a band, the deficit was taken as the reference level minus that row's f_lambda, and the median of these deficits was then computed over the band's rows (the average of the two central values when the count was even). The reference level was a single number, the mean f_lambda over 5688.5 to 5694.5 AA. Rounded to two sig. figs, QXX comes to -2.0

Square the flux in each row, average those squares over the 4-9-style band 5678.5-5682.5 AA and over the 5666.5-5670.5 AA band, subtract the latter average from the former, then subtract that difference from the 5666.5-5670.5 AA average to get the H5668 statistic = 51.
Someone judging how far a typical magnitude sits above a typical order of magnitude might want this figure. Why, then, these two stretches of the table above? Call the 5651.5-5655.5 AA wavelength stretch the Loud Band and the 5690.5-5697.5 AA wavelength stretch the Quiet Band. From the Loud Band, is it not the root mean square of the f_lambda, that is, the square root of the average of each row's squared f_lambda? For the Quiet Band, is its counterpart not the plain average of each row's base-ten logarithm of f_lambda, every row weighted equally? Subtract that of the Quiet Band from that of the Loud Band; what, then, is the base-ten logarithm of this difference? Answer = 0.759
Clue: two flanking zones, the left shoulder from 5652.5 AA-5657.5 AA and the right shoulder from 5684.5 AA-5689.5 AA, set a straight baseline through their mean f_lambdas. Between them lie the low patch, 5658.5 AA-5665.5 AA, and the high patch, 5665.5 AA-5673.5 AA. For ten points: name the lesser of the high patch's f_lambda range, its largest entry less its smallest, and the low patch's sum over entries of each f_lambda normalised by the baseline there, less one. -0.24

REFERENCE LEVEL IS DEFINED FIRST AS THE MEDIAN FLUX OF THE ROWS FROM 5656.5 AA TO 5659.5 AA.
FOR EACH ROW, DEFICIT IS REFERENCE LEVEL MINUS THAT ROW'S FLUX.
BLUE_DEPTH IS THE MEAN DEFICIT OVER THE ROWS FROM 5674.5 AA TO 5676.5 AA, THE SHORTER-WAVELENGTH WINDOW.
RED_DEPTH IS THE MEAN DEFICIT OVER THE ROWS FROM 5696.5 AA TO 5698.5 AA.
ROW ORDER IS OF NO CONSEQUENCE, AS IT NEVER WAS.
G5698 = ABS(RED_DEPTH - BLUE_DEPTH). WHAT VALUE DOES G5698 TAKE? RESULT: 1.2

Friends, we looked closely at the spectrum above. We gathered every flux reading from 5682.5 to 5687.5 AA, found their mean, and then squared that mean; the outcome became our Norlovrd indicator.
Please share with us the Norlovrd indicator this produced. 46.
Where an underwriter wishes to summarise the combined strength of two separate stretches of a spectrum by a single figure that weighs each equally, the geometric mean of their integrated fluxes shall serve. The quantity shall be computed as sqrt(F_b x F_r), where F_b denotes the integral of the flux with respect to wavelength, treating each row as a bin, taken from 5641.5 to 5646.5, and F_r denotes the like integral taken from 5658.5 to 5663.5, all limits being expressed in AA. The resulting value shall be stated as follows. 30.7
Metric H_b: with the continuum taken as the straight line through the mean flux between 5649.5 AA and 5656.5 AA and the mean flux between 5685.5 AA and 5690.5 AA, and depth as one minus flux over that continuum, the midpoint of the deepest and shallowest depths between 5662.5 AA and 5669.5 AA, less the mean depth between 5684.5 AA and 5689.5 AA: -0.02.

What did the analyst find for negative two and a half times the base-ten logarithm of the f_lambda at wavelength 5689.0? -1.91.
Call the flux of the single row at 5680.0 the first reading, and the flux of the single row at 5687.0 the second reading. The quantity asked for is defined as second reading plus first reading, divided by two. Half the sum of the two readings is 6.7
